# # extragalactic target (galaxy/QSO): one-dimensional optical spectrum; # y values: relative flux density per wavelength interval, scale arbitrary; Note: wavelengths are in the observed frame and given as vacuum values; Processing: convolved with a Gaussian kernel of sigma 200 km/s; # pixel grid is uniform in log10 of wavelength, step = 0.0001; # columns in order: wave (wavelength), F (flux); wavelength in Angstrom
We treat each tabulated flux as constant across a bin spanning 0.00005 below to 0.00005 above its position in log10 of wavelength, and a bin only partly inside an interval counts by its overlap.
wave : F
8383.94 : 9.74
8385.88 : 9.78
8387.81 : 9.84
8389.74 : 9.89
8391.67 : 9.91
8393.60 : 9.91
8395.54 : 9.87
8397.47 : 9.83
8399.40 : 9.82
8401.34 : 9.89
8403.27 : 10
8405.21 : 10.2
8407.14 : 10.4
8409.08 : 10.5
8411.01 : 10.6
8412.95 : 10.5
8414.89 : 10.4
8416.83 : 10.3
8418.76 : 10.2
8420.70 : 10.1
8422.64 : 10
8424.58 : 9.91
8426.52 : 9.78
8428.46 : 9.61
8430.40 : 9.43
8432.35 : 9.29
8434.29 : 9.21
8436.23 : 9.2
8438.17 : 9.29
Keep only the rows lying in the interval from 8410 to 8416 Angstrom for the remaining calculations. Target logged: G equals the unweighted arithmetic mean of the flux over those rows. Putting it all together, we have 10.50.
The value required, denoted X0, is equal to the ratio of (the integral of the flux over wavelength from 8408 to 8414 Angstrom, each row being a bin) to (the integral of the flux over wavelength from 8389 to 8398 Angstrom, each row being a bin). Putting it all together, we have 0.7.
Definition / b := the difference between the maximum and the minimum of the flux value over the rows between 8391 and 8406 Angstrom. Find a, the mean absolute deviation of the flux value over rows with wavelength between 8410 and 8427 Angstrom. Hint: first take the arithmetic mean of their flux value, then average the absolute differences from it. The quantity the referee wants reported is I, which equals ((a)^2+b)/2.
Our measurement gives 0.21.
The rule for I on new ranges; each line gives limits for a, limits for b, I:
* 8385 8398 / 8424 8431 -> 0.24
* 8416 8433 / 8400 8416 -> 0.40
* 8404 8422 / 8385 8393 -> 0.07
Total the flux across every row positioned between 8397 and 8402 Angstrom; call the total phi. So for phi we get 29.5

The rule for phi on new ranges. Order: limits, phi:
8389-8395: 29.7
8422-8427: 29.7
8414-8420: 30.9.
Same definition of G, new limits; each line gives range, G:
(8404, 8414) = 10.44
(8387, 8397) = 9.88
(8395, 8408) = 10.00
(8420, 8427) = 9.95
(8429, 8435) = 9.31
